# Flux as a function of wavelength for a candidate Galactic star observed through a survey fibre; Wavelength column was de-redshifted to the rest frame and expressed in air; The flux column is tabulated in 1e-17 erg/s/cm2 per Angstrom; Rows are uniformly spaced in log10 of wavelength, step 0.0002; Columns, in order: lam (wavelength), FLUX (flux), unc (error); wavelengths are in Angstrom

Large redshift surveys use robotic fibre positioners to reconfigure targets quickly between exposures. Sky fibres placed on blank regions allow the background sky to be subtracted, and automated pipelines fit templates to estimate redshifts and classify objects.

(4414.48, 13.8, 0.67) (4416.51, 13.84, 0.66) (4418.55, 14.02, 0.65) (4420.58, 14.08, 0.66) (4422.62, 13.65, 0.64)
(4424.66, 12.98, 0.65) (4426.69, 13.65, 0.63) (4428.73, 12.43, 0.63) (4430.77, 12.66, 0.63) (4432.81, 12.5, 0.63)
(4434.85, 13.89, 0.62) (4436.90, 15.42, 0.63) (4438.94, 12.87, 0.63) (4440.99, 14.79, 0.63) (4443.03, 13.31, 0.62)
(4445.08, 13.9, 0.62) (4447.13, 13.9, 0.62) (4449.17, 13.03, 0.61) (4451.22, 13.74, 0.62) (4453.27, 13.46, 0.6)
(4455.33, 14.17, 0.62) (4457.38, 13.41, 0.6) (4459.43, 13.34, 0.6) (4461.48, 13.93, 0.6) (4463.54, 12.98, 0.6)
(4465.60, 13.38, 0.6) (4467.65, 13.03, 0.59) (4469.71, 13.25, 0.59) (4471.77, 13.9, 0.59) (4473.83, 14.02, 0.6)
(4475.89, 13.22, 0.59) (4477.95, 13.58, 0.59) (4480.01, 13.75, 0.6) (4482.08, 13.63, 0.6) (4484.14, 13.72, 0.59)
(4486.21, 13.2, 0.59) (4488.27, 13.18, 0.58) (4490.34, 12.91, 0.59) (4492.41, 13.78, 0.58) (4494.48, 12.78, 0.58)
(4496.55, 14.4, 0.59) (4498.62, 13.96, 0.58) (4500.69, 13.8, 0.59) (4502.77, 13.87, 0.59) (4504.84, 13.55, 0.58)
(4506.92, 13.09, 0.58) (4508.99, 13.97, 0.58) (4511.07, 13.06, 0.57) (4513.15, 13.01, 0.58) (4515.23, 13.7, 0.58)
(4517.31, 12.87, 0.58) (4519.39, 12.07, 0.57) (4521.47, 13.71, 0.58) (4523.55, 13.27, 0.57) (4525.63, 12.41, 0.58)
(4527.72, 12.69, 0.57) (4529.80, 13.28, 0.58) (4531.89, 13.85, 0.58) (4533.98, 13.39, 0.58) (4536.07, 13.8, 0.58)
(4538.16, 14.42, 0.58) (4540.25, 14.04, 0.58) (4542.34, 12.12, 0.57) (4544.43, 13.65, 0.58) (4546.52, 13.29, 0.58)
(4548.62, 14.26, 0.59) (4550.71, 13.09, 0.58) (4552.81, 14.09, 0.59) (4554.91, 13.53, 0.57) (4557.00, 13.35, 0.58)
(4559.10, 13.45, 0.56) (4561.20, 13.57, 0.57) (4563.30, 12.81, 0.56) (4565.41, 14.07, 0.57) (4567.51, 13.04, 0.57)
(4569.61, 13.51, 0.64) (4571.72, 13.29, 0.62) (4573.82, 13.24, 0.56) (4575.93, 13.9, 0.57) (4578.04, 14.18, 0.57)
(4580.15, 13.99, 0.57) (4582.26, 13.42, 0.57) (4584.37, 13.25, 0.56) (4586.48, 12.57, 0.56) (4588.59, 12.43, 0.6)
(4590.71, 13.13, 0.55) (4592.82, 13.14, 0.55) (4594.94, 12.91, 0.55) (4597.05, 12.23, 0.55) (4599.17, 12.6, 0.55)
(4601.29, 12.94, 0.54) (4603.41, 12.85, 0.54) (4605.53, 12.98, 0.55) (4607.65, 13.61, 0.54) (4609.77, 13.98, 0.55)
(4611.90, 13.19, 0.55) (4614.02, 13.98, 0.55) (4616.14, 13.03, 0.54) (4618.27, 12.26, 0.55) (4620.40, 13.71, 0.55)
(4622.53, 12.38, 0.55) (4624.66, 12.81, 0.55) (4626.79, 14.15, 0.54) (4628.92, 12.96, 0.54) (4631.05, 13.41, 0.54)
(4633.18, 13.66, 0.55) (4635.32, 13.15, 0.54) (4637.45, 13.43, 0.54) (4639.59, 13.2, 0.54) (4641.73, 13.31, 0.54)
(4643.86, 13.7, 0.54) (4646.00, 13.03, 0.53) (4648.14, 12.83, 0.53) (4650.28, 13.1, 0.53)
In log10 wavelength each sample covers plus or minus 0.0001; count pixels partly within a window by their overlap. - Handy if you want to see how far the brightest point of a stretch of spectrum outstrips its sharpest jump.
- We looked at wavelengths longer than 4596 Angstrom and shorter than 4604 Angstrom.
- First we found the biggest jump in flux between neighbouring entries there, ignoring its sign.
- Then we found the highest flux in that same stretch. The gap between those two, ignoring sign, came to 12.6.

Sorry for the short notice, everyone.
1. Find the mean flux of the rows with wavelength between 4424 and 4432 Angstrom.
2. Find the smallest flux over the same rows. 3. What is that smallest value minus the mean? -0.50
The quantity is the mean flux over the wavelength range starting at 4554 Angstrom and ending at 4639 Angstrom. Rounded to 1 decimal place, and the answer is 13.3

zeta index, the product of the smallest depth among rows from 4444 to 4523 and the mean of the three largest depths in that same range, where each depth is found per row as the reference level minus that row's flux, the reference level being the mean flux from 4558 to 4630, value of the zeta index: -0.76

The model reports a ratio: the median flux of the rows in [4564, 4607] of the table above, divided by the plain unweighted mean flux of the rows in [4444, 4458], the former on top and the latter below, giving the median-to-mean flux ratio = 0.96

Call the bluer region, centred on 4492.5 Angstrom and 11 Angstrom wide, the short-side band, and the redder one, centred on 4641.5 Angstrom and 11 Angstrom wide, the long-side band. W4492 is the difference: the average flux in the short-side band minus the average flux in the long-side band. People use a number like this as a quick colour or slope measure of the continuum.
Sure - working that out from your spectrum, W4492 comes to 0.1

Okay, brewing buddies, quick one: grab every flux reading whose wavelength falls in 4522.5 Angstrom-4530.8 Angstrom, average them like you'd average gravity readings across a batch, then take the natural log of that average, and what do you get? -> 2.56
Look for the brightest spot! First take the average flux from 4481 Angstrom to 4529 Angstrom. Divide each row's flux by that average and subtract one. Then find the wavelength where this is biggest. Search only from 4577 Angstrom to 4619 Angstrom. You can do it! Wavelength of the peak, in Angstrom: 4578.04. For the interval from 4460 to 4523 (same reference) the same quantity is 4496.55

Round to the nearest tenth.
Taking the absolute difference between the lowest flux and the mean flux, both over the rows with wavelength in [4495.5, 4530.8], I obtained 1.3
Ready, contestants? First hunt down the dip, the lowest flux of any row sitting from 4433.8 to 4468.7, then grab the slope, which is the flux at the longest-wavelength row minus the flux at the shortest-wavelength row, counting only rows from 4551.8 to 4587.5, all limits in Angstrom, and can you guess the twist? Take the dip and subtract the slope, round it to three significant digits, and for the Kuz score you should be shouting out 14.4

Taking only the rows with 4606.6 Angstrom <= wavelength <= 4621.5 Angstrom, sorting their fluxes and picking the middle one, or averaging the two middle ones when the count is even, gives 13.6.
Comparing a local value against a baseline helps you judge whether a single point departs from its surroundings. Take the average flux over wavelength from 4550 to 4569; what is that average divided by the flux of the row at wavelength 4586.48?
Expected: 1.07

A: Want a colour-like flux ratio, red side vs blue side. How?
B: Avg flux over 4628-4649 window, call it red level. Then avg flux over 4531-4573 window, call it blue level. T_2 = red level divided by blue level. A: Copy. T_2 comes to 0.981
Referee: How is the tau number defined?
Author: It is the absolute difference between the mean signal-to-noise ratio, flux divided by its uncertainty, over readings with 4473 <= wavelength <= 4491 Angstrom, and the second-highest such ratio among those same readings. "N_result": 0.5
